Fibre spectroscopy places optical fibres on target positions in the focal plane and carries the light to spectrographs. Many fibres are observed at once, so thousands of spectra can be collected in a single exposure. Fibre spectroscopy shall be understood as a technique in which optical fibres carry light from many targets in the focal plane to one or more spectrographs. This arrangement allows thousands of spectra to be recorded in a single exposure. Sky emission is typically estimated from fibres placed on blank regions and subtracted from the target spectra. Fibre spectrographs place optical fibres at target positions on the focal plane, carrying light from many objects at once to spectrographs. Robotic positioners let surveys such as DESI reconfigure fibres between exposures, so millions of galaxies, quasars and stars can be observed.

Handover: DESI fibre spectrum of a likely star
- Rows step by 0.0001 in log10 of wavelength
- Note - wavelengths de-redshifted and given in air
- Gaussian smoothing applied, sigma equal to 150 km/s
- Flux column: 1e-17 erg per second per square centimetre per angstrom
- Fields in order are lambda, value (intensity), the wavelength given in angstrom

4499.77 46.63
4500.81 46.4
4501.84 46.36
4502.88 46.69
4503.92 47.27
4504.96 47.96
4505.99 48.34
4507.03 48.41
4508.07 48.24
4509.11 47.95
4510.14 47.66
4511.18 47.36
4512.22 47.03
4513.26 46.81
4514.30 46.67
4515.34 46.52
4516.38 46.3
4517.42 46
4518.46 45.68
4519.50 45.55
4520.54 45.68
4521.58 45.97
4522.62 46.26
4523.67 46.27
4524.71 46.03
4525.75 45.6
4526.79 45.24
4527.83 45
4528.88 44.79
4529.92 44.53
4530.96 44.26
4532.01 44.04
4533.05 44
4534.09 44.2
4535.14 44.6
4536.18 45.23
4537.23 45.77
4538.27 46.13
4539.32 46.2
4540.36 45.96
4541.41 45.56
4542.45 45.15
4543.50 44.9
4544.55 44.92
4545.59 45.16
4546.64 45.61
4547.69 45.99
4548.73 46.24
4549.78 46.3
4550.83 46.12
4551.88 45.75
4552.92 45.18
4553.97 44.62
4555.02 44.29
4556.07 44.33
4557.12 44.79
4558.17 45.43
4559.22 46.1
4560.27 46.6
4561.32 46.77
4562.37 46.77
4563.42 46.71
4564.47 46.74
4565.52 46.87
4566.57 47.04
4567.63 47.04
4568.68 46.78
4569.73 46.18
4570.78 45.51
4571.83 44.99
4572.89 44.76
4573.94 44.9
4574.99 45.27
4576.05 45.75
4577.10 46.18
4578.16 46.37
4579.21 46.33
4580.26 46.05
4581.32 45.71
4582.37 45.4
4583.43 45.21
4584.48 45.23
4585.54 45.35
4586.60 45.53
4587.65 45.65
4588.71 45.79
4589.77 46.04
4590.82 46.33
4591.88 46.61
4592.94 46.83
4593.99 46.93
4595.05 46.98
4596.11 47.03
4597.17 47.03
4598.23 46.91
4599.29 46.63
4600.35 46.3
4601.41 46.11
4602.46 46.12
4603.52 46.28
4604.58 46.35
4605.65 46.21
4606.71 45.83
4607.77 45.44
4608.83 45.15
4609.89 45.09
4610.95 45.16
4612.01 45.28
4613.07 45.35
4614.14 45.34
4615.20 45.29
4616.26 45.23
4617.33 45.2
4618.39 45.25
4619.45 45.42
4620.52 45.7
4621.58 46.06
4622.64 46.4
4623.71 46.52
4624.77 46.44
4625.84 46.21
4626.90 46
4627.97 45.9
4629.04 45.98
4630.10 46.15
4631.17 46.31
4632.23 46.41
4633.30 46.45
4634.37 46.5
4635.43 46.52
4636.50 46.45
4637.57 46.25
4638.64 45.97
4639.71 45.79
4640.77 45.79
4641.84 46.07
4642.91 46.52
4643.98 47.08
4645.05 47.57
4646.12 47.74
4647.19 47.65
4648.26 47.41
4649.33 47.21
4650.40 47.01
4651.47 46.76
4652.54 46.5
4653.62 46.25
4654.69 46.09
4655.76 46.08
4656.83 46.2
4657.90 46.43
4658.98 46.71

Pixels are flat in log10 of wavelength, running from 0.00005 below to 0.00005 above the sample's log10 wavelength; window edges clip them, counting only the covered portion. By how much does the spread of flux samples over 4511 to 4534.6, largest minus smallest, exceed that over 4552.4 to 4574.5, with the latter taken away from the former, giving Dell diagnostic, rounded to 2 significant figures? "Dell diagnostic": 0.61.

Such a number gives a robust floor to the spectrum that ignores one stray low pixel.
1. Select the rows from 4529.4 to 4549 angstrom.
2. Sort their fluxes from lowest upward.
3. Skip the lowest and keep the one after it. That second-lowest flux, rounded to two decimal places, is 44.04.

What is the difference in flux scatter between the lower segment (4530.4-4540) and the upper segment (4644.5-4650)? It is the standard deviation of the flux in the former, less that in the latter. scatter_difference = 0.7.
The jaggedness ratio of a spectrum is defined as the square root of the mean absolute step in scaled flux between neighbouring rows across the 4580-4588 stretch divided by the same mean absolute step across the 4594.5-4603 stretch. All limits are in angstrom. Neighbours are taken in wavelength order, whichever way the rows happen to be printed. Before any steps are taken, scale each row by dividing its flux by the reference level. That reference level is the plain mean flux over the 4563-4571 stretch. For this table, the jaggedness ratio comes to 1.14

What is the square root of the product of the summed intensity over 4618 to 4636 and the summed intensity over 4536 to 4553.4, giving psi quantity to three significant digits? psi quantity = 780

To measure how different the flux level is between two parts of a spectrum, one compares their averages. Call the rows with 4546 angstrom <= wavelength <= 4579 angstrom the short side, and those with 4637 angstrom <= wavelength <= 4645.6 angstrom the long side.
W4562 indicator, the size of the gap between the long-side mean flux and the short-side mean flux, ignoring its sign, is 0.51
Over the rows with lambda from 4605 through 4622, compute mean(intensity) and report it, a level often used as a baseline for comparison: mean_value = 45.4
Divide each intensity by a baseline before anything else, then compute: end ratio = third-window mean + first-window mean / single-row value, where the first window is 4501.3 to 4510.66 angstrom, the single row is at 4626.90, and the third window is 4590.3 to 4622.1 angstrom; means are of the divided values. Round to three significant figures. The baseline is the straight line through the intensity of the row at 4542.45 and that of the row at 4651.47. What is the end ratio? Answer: 2.08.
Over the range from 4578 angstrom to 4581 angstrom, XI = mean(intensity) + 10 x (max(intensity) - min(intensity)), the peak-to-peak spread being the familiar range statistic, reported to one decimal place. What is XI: 49.5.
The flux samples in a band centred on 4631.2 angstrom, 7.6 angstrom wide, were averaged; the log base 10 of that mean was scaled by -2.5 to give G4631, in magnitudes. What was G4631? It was -4.163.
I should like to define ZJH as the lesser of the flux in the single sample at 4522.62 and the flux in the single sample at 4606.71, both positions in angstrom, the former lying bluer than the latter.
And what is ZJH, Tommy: 45.8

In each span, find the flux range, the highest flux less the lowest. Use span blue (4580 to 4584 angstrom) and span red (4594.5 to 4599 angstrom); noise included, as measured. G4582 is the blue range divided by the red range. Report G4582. 7.00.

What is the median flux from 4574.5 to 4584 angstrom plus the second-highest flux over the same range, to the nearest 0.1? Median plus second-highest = 92.1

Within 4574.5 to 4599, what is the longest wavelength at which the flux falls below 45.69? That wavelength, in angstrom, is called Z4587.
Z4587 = 4587.65 angstrom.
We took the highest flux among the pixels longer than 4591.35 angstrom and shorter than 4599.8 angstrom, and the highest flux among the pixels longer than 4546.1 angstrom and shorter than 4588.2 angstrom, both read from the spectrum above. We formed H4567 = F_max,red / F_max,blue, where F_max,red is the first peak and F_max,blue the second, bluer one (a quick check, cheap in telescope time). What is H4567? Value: 1.00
